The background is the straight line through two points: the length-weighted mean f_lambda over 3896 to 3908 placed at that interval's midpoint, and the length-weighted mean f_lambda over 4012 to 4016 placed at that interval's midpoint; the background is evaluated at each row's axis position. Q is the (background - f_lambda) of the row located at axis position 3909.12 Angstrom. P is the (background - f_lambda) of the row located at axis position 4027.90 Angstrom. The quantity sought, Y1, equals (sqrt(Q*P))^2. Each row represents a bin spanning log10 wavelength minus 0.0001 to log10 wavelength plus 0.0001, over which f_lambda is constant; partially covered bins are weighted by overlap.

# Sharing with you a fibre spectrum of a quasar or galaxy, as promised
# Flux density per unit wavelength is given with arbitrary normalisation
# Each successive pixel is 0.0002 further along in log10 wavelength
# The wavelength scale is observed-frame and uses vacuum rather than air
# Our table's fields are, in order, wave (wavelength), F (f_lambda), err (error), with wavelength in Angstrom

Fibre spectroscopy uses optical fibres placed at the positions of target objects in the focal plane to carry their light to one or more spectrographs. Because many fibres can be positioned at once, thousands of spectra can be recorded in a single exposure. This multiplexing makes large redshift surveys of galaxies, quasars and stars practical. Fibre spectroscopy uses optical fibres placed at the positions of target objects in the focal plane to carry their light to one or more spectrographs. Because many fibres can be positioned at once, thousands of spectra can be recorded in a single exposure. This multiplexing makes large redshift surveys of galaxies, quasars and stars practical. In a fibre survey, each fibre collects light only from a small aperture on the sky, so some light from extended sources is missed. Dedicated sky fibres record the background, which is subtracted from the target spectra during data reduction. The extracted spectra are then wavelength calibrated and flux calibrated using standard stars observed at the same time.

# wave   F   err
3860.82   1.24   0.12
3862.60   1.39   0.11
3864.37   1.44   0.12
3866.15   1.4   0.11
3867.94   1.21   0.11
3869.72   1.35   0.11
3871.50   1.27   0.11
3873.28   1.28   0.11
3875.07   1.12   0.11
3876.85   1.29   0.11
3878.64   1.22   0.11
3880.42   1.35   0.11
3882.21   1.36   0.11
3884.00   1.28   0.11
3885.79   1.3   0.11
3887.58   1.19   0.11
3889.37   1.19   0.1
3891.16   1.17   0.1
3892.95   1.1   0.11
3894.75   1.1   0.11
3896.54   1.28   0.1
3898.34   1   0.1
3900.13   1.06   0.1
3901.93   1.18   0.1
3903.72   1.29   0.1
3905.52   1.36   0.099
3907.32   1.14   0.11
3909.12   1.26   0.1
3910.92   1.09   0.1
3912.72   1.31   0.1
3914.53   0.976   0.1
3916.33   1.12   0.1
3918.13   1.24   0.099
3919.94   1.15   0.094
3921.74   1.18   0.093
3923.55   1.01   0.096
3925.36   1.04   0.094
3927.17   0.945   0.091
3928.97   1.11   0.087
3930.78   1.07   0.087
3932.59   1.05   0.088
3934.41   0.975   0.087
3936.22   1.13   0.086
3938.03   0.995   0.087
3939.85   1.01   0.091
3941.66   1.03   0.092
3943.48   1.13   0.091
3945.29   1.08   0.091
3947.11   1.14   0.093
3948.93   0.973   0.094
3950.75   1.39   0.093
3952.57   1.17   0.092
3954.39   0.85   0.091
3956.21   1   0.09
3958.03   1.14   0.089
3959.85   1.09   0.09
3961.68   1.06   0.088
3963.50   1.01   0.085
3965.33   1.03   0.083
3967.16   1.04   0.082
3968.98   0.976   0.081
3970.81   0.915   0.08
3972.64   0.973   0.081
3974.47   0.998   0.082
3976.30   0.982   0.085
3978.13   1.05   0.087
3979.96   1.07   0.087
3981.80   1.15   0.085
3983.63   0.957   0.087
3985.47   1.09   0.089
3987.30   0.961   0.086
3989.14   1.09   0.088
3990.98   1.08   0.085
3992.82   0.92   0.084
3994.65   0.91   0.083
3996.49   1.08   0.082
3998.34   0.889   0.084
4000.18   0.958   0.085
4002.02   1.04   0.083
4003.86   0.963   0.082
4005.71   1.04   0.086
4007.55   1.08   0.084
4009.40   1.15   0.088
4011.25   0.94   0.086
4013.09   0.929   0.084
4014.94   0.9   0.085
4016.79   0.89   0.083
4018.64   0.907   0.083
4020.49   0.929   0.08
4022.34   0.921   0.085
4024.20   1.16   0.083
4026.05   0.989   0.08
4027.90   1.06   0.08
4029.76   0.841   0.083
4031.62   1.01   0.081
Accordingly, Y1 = 0.0163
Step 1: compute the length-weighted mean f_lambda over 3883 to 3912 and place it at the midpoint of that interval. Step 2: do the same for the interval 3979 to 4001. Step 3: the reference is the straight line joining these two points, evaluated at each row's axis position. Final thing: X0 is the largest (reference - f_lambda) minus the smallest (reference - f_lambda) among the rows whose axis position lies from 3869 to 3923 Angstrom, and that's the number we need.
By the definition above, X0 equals 0.37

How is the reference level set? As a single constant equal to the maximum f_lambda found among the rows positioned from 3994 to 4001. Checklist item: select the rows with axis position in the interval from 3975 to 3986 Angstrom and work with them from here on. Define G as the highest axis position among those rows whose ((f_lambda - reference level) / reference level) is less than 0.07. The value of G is 3985.47 Angstrom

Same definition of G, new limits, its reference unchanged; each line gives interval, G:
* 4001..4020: 4018.64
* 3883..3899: 3898.34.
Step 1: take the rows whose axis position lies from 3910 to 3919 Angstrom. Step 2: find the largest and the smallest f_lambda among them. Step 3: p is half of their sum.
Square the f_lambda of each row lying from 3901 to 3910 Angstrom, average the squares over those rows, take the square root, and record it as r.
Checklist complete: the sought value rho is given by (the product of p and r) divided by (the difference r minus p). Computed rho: 14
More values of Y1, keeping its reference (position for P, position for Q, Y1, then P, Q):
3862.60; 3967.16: 0.0012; -0.110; -0.01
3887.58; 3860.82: 0.0013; 0.030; 0.04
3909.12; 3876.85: 0.0040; -0.092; -0.04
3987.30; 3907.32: 0.0006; 0.019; 0.03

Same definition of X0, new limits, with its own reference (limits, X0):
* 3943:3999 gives 0.53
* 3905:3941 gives 0.37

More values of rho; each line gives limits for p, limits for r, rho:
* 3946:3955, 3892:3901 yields -154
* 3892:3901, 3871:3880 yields 14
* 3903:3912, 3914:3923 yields -16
